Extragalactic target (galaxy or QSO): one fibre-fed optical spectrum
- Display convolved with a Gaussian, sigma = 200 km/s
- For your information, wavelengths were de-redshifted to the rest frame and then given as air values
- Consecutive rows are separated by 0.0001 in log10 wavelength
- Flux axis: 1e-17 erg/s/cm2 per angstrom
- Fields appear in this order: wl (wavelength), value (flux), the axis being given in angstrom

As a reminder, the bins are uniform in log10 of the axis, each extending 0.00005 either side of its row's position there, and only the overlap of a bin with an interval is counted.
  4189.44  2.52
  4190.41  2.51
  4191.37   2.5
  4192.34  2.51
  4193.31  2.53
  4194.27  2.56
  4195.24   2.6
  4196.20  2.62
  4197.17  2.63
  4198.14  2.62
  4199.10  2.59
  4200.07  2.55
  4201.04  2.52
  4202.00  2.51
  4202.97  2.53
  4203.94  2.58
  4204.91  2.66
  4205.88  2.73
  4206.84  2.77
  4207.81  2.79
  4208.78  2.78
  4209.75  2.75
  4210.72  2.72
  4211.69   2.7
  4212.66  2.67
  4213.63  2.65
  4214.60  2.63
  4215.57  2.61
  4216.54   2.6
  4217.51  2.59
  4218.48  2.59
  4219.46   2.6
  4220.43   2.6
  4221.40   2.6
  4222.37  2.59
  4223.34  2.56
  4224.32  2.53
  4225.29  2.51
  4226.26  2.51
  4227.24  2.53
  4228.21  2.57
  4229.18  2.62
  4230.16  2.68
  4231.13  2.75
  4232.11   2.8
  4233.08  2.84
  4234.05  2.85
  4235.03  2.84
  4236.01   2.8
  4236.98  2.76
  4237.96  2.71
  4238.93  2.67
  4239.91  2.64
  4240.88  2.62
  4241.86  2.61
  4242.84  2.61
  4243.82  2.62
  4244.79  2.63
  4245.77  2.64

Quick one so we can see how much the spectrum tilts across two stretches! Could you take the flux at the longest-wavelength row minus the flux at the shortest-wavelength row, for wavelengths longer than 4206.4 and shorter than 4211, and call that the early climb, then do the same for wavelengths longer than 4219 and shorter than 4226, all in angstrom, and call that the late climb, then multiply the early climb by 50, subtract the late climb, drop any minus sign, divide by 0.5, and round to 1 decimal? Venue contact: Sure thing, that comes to 4.8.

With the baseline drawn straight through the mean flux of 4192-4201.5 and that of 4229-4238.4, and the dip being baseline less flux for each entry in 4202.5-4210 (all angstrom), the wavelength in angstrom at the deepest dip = 4202.97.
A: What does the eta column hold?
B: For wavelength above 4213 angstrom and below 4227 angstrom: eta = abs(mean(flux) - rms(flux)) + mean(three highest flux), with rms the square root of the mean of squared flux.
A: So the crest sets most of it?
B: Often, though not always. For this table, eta 2.63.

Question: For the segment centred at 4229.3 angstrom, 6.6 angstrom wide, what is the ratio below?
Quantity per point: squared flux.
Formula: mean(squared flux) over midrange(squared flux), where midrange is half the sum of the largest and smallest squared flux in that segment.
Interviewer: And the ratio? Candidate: 0.99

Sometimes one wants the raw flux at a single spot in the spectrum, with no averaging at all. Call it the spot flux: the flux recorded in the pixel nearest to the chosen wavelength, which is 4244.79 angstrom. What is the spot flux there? 2.63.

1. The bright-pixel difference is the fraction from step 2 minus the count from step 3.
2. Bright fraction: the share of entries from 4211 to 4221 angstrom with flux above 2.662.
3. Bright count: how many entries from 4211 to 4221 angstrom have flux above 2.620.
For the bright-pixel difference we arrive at -4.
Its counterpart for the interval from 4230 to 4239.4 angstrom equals -9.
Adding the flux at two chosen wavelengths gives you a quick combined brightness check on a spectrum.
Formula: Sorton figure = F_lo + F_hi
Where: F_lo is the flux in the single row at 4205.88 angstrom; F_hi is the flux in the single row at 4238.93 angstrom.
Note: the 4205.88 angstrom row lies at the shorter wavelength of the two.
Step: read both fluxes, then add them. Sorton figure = 5.40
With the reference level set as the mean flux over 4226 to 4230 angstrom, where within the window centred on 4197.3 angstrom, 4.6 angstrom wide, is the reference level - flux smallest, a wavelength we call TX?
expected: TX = 4197.17 angstrom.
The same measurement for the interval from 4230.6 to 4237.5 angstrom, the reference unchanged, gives 4234.05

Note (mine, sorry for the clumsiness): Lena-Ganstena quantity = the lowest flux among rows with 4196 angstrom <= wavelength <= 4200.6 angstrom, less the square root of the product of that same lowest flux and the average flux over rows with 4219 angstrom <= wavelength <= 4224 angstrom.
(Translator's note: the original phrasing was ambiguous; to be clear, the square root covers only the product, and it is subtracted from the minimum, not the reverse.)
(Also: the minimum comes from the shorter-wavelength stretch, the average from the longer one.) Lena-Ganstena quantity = -0.02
